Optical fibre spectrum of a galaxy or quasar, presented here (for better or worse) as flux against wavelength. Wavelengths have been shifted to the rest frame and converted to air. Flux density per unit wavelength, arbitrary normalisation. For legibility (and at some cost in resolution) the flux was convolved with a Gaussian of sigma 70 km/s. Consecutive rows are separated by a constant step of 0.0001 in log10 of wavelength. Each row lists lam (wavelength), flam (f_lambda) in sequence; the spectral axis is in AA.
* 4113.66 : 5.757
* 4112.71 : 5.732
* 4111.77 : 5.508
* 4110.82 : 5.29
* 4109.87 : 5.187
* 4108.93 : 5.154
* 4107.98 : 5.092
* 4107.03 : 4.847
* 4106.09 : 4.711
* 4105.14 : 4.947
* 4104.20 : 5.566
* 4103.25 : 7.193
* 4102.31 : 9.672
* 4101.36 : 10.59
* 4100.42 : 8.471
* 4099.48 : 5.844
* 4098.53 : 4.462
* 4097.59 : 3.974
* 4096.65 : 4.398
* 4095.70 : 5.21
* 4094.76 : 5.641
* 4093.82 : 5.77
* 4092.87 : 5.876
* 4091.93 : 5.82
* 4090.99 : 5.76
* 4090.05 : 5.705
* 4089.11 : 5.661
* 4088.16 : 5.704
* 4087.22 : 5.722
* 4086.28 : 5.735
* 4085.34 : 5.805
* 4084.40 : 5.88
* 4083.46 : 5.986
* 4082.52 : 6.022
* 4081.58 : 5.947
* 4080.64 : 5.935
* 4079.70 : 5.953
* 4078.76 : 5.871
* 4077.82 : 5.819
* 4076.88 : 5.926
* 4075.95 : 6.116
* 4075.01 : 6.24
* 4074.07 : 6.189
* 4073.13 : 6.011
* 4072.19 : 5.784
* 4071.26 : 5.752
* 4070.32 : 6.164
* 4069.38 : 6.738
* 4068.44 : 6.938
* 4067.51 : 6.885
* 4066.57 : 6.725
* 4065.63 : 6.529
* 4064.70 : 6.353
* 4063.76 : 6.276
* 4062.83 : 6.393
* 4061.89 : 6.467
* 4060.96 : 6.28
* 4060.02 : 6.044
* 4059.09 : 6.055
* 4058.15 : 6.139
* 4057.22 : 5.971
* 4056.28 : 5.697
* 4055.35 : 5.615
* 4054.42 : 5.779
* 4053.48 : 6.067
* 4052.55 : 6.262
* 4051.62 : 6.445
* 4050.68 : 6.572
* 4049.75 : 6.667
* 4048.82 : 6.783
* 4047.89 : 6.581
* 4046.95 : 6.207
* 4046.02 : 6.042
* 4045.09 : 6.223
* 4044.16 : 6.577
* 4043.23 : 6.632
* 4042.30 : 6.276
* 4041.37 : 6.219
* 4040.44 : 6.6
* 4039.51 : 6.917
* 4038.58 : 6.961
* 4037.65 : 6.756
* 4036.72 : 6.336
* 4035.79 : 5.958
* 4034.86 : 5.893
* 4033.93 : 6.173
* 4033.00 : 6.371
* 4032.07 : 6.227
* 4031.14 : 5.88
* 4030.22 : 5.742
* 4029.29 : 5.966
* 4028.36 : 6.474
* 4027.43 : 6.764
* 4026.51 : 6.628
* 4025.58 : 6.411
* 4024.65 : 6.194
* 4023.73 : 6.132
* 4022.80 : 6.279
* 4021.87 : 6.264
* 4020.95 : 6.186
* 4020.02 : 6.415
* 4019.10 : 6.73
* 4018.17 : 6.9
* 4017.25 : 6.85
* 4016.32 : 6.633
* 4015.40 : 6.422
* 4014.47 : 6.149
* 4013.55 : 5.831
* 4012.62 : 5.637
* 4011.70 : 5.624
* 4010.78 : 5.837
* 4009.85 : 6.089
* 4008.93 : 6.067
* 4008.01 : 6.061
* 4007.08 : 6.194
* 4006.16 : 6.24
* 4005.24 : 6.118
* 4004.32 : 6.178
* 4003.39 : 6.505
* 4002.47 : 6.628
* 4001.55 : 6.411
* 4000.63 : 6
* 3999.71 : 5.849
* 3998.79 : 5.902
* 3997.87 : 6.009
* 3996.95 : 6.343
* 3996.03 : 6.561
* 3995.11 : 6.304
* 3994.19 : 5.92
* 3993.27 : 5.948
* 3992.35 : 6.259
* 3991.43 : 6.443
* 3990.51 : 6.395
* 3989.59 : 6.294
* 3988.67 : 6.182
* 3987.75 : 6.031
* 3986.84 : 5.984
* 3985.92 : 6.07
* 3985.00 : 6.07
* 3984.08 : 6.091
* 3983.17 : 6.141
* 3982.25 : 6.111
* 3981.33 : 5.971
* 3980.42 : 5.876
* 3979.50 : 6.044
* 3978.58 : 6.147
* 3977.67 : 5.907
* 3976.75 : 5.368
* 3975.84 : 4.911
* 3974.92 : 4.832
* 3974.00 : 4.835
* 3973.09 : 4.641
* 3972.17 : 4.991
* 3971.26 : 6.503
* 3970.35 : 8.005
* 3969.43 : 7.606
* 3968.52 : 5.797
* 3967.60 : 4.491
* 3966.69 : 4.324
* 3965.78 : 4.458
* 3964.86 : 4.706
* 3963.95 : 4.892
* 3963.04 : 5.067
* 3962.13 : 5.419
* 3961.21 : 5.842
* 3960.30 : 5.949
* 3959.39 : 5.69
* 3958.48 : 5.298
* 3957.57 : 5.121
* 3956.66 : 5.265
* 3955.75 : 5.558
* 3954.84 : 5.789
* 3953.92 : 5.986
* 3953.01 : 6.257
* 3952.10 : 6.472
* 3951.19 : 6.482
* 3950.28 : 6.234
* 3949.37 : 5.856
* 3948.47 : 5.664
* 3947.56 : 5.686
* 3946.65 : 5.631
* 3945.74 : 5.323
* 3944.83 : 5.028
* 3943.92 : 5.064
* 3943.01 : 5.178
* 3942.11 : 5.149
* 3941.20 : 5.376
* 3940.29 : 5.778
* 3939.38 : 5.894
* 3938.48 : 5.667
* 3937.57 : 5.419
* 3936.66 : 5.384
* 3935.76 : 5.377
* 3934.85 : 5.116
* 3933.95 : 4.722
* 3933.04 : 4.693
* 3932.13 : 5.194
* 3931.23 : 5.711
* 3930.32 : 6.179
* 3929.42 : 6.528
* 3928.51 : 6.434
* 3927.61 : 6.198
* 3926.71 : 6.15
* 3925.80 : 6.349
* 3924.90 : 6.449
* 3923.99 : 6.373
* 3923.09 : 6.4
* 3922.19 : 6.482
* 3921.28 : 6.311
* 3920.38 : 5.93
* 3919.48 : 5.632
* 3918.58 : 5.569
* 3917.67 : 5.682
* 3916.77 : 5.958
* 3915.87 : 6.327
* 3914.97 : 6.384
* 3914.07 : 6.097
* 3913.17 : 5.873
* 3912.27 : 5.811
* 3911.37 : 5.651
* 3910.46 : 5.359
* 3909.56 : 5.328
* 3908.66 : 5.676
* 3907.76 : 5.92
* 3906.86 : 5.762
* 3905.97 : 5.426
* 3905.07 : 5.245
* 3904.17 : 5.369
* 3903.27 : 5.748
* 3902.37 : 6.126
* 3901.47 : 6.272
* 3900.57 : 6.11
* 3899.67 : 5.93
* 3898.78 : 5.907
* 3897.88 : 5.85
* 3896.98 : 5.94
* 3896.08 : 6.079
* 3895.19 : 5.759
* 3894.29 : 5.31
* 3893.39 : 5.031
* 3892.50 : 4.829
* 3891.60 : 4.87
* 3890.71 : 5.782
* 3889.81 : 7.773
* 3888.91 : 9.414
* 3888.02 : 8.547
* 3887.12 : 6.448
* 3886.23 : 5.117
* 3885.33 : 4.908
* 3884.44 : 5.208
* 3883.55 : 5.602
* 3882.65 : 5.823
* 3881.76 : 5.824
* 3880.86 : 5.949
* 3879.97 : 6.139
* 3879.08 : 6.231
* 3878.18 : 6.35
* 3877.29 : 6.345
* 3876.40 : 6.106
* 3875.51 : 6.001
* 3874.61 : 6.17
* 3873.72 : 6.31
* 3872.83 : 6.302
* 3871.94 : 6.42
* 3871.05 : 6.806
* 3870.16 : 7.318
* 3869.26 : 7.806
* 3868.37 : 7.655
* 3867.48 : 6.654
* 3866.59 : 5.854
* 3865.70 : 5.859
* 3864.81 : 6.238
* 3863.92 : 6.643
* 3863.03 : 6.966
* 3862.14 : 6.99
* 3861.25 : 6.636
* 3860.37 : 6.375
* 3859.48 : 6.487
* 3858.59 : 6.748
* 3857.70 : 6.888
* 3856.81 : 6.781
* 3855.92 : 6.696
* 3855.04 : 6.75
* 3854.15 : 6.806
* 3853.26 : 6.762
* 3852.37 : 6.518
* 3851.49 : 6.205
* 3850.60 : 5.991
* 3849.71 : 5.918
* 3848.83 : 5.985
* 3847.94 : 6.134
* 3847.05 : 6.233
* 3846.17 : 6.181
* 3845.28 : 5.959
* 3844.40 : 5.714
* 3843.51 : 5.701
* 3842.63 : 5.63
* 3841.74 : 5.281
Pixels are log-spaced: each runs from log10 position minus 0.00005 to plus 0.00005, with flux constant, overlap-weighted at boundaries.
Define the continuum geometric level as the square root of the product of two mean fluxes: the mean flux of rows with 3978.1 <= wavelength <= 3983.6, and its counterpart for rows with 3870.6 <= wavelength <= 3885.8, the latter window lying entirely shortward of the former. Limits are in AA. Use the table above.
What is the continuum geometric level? 6.04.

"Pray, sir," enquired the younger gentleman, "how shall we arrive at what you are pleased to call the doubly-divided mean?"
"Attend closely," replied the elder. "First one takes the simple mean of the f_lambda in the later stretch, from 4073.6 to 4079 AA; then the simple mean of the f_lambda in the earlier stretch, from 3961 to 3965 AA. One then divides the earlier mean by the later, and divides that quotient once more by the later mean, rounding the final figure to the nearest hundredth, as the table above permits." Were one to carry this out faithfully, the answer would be 0.14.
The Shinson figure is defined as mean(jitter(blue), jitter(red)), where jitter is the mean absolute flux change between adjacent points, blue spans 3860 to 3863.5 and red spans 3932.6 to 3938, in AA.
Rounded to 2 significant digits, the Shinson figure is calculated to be 0.18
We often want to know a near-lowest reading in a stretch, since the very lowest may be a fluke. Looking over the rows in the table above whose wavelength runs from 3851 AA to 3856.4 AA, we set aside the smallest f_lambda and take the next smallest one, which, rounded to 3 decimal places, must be 6.518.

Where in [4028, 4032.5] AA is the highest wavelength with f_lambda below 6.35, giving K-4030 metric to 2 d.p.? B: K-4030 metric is 4032.07 AA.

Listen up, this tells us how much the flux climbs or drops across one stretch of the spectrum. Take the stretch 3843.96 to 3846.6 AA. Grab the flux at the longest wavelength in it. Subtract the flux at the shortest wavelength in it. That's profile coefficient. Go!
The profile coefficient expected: 0.5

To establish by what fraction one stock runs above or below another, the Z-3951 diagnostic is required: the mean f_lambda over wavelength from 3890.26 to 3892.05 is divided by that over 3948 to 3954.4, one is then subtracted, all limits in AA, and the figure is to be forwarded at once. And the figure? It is -0.13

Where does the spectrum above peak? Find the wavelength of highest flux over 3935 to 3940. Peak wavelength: 3939.38 AA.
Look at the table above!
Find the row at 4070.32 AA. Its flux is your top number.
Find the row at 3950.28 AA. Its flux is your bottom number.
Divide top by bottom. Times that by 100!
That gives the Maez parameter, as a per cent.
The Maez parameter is 99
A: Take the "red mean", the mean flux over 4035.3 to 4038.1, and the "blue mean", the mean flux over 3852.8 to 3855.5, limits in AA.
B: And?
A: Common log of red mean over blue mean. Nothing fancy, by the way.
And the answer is -0.03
